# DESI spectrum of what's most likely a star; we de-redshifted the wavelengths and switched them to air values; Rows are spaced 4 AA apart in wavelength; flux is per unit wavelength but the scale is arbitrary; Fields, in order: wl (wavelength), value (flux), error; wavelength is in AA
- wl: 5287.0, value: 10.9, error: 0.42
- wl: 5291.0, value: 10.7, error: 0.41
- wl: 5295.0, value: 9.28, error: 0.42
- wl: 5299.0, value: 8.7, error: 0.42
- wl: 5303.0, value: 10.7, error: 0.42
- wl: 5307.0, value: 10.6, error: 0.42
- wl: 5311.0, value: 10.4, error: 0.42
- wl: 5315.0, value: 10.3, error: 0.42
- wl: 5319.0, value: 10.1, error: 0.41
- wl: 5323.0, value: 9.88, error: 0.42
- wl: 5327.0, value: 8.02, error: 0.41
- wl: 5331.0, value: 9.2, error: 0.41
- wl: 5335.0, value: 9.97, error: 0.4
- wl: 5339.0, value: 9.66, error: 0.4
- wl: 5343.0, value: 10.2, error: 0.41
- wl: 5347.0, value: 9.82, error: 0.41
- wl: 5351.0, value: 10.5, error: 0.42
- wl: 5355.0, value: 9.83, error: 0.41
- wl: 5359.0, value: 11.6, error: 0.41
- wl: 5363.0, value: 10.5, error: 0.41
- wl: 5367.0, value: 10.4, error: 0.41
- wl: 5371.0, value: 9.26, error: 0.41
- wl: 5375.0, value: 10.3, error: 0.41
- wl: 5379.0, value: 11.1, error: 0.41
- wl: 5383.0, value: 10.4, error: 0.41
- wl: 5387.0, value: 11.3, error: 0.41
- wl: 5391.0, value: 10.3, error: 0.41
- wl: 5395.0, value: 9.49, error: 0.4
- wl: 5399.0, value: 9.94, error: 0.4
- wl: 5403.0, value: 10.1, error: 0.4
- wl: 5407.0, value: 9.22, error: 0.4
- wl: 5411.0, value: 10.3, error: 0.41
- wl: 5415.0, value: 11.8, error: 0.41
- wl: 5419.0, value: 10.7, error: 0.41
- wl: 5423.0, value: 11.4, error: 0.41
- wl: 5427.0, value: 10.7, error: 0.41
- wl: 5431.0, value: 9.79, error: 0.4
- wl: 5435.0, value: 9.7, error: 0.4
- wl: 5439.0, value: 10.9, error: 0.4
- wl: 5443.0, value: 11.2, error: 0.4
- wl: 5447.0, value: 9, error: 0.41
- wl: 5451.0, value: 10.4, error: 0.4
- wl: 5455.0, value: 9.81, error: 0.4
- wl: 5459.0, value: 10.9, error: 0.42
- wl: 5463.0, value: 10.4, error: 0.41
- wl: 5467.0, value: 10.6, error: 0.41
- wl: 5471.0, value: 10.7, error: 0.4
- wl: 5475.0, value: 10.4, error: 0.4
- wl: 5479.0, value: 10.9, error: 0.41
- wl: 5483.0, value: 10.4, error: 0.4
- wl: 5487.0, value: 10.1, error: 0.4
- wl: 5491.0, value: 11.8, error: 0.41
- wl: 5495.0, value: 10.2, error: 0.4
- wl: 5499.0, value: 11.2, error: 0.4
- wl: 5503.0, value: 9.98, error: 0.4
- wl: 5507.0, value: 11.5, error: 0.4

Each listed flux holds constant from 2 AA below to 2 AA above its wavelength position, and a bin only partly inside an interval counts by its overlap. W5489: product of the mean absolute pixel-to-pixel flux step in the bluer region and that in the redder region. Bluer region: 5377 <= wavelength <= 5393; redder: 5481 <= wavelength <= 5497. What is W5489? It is 1.0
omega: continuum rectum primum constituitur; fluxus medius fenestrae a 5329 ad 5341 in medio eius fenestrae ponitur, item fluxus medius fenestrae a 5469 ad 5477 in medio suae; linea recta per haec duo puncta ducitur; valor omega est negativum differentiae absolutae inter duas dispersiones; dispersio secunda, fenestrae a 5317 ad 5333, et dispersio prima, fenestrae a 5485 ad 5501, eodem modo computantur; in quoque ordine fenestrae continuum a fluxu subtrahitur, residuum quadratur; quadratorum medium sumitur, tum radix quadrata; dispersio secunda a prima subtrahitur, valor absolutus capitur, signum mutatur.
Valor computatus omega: -0.15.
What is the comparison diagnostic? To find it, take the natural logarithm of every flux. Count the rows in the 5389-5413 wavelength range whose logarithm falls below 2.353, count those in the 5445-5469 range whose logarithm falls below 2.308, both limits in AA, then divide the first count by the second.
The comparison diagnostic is 3.0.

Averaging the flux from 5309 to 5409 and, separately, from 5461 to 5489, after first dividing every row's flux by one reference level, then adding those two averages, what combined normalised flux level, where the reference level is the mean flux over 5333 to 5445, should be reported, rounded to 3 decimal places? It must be 1.984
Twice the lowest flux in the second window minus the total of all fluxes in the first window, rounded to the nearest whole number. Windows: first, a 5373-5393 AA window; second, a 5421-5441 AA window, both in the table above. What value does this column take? -34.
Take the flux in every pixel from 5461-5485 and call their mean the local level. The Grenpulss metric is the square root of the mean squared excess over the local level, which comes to 0.19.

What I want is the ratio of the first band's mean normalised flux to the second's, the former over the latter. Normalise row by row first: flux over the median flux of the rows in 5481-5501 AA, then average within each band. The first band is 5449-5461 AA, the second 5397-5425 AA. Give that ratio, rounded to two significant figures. 0.99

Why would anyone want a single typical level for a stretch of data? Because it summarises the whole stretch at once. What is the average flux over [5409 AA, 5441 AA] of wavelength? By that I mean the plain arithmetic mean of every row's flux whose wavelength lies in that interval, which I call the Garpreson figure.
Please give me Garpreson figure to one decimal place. 10.7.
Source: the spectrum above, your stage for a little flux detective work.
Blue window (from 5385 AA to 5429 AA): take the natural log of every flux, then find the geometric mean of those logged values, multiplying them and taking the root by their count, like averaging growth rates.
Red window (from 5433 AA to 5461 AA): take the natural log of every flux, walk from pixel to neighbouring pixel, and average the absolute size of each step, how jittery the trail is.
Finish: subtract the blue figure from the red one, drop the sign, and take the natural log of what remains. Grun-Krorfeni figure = 0.804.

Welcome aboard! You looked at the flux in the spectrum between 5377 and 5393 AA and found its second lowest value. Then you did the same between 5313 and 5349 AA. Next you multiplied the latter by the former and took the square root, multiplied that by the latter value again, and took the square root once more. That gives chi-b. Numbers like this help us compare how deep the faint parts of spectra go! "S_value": 9.5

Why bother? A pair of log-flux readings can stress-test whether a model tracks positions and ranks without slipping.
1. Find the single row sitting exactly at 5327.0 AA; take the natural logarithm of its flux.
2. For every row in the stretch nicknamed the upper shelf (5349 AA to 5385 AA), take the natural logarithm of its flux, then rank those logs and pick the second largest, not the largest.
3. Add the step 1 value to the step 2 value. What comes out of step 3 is 4.49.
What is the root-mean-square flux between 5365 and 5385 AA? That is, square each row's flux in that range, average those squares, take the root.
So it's 10.31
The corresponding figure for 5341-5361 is 10.41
